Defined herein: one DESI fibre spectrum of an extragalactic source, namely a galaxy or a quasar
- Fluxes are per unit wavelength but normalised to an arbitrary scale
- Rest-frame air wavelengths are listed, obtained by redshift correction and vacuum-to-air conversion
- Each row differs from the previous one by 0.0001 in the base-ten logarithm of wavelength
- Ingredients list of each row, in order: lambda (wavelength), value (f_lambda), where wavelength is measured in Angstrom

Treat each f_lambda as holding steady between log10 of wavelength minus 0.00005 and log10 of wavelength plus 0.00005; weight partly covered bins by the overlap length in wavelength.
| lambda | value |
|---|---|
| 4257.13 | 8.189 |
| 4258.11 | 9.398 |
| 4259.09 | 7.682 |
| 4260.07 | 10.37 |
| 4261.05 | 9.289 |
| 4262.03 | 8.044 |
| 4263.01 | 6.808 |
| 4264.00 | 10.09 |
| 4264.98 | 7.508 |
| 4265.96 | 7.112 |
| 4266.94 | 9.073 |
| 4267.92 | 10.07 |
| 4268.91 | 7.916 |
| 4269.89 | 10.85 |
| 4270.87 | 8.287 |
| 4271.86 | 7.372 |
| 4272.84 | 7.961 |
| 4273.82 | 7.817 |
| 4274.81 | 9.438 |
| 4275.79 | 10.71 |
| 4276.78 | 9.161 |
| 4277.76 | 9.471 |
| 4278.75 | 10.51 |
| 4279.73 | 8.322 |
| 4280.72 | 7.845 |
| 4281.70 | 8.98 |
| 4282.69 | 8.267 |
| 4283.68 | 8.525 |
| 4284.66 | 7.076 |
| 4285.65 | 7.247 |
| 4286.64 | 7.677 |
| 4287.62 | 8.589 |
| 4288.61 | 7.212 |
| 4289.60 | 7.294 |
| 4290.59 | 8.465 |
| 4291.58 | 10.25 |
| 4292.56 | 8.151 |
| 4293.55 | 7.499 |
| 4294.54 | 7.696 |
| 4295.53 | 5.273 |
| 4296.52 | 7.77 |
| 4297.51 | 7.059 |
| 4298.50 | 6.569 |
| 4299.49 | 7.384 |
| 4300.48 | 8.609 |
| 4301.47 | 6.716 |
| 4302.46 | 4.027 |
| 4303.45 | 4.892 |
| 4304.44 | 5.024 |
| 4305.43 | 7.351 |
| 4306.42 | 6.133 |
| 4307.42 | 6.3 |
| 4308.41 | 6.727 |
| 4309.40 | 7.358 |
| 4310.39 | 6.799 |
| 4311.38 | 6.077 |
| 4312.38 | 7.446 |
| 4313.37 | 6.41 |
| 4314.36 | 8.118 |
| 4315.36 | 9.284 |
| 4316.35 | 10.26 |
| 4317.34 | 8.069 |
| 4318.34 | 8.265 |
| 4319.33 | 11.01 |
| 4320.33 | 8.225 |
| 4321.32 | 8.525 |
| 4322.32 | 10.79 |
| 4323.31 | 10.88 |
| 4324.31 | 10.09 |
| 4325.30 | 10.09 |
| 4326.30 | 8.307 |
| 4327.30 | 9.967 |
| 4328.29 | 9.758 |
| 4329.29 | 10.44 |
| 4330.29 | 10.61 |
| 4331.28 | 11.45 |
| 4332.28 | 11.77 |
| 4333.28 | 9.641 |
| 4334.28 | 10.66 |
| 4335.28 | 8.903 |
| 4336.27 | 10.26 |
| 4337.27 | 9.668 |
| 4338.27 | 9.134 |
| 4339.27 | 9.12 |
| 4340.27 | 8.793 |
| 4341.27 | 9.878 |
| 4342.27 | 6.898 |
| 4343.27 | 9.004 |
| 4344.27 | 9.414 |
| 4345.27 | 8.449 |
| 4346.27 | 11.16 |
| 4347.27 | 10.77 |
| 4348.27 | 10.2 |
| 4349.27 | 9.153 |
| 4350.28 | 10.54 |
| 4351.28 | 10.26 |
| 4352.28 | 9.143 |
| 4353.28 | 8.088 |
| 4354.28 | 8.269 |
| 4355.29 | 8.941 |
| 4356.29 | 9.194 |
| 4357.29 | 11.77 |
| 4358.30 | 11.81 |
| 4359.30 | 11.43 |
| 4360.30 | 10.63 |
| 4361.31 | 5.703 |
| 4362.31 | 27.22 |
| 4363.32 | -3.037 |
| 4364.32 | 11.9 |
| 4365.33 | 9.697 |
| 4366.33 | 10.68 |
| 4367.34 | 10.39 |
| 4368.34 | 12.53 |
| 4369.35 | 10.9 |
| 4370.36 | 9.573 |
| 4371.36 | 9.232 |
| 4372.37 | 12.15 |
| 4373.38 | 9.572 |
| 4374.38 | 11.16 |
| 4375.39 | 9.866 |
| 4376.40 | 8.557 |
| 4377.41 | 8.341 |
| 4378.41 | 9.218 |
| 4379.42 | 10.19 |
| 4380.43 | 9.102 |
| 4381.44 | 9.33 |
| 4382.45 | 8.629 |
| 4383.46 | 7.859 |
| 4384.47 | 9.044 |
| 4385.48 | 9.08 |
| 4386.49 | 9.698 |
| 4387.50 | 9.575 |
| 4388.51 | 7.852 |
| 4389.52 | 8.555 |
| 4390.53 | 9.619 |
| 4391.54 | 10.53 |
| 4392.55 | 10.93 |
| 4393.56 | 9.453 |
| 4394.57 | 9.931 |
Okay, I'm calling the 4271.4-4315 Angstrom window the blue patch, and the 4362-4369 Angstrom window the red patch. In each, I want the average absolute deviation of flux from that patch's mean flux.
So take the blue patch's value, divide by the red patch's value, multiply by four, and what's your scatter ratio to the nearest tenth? 0.8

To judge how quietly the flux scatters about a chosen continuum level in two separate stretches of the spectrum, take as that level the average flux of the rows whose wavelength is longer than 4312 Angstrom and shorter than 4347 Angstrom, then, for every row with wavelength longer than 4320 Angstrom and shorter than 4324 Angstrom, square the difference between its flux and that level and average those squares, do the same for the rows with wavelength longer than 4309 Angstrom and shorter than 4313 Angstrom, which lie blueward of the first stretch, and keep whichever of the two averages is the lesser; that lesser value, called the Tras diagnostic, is 1.5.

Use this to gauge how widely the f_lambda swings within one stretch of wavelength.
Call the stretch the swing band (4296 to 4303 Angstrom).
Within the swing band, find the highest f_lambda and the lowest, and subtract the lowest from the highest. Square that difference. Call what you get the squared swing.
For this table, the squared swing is 21.0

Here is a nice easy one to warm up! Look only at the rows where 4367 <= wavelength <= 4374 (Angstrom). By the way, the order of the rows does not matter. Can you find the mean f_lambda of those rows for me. 10.6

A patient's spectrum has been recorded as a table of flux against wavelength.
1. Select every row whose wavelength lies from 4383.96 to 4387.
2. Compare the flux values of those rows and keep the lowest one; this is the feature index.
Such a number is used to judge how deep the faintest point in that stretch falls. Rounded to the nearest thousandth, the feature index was 9.044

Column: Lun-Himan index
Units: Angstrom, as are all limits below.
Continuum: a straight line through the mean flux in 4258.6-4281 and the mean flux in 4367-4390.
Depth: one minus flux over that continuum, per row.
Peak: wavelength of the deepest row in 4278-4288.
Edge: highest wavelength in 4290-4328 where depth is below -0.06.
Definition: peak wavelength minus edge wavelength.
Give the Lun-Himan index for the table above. -42.6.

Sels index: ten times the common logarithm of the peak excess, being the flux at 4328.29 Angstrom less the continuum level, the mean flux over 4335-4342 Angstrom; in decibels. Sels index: -4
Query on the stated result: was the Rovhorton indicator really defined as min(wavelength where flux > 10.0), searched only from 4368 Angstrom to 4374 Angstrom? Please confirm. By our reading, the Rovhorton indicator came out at 4368.34 Angstrom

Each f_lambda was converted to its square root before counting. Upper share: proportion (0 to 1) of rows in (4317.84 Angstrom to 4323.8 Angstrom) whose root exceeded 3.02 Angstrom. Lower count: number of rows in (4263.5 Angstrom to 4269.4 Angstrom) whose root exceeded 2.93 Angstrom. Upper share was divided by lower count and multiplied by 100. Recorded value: 17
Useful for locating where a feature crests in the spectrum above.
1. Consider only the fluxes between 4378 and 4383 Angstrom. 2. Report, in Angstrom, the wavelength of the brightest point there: 4379.42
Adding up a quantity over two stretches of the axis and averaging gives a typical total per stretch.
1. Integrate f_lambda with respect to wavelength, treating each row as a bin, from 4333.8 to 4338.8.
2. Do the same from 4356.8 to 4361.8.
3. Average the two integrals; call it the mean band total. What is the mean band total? 50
